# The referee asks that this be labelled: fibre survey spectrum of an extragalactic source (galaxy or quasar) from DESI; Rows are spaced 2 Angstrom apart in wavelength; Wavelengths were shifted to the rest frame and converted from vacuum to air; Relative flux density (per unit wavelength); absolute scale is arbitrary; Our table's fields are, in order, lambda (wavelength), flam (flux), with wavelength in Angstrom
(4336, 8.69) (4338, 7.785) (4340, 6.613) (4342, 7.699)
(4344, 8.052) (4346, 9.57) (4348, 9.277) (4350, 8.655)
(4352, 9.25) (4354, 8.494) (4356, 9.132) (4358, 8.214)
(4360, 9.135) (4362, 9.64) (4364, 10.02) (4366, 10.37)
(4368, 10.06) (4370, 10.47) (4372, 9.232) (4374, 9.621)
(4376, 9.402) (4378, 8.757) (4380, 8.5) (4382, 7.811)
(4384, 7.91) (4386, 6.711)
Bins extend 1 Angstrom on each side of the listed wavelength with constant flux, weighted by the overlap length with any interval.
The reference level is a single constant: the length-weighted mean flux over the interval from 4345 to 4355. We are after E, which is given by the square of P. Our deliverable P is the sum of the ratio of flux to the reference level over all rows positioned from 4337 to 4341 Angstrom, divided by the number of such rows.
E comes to 0.63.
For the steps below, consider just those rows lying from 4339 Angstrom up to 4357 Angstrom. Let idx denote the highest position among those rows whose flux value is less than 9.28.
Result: 4356 Angstrom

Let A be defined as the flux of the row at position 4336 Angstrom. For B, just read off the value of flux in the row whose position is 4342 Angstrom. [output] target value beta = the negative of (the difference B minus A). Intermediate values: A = 8.69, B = 7.699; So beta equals 1.0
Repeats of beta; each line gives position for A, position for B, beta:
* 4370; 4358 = 2.3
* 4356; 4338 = 1.3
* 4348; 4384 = 1.4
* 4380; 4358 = 0.3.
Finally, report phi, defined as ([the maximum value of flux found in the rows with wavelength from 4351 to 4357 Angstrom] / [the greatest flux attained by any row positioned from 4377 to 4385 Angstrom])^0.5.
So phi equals 1.03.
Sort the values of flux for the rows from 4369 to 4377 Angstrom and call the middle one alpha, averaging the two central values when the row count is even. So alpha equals 9.5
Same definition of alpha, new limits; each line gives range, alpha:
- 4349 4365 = 9.1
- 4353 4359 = 8.5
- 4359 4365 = 9.6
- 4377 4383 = 8.5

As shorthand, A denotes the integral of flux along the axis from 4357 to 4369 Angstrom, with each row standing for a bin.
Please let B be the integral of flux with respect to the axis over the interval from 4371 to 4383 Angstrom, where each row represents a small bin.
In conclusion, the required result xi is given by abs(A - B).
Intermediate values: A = 115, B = 107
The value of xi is 8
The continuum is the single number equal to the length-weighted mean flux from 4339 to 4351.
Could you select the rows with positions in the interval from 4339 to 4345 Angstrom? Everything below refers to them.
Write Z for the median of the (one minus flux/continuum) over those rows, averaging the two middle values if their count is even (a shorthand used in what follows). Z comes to 0.07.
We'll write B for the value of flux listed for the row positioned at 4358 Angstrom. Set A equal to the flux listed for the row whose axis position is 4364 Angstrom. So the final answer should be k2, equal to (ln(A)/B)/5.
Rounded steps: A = 10.02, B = 8.214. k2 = 0.056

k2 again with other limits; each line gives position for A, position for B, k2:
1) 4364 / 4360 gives 0.050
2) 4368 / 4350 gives 0.053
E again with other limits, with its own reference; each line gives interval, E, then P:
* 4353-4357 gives 0.95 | 0.97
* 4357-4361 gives 0.92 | 0.96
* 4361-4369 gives 1.23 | 1.11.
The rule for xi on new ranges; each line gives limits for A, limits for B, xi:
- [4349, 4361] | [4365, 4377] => 13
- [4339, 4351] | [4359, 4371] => 20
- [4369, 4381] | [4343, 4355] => 5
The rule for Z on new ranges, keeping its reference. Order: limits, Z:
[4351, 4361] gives -0.10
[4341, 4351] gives -0.04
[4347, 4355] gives -0.08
